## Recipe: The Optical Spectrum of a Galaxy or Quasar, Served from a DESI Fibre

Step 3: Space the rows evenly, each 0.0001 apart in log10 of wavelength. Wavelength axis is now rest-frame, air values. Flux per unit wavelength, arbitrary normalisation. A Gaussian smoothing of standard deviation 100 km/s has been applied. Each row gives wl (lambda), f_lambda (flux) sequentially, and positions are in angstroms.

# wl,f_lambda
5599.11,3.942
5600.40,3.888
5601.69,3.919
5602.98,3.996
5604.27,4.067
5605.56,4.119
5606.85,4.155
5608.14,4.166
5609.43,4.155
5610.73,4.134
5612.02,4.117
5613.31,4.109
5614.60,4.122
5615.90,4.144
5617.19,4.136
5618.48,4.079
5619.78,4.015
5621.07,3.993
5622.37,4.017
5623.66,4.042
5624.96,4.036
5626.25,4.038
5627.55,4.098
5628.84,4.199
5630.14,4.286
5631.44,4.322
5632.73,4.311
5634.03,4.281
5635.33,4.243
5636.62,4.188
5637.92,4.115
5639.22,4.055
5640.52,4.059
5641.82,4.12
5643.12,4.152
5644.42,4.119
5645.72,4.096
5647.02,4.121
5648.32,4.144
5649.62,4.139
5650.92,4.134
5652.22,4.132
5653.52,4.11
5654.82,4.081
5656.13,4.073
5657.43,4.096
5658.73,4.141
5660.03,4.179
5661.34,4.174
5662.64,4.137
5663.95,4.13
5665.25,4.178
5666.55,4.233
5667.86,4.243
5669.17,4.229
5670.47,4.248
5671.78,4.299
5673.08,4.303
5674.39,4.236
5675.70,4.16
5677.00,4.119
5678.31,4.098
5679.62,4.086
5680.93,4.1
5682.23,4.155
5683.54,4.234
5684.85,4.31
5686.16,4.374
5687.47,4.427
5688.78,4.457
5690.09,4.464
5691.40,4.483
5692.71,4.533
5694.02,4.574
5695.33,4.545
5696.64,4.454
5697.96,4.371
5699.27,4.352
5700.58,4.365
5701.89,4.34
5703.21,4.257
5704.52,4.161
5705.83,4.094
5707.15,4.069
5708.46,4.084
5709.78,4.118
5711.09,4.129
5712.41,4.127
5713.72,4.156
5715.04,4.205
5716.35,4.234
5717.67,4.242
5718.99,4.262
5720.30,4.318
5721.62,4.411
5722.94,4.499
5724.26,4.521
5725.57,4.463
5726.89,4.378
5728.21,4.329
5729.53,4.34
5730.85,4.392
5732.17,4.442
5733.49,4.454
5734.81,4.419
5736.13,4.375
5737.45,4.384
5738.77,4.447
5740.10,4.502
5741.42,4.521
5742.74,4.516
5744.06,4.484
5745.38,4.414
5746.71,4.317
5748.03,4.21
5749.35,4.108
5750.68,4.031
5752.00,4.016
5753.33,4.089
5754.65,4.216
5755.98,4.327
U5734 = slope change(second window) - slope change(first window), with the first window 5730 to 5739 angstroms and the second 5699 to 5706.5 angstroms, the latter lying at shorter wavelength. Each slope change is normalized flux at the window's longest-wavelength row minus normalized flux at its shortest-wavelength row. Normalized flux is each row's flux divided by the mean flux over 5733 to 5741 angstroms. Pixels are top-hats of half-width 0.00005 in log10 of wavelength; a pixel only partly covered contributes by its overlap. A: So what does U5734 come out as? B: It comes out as -0.07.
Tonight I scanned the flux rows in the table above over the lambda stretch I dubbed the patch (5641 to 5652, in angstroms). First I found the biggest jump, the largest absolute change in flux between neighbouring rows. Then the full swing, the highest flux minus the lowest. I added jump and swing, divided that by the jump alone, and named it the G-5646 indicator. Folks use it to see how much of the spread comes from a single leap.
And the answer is 2.7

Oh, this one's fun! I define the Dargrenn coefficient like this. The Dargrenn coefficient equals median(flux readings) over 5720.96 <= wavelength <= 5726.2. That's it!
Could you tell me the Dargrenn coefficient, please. 4.48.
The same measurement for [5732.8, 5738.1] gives 4.40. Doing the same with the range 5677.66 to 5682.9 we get 4.10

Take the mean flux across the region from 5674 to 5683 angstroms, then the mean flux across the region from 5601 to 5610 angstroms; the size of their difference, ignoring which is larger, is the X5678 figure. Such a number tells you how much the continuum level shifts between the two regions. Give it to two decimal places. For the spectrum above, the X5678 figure 0.05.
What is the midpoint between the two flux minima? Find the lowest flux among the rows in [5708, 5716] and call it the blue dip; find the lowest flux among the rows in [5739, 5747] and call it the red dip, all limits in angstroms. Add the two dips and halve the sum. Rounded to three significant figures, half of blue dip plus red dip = 4.20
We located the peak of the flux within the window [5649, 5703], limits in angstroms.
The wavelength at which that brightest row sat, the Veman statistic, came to 5694.02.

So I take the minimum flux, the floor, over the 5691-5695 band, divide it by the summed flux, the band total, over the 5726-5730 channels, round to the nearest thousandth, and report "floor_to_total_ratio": 0.344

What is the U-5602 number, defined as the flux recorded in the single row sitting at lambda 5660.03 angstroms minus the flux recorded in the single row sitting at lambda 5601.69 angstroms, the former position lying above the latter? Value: 0.26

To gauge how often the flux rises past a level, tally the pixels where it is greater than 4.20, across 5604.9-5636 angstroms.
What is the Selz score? 5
